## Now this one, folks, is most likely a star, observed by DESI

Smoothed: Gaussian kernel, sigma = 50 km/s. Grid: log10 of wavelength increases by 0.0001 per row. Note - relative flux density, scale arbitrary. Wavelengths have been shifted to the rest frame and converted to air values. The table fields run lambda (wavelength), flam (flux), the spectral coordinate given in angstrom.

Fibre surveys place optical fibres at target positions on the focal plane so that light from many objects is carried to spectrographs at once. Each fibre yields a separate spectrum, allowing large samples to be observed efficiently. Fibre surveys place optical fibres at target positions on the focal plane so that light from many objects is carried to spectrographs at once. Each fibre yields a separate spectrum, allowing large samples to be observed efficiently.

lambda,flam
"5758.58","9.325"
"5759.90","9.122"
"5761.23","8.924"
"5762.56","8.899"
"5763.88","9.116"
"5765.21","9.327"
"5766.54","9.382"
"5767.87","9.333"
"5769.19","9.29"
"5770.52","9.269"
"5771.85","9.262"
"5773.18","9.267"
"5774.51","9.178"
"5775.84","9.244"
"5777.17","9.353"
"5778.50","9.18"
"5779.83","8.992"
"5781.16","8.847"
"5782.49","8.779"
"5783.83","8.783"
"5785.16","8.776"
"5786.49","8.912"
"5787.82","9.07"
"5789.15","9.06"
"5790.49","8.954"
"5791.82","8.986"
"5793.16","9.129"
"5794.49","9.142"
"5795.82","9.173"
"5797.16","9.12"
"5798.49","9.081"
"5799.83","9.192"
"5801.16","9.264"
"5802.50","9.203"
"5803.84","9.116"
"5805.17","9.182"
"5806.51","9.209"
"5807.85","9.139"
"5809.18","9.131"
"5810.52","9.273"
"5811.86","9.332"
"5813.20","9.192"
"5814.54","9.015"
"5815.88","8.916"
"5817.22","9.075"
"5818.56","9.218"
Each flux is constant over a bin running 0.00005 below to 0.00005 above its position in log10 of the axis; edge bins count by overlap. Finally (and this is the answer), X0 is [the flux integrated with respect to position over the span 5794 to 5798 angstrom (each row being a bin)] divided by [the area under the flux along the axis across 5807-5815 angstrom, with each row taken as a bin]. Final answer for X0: 0.5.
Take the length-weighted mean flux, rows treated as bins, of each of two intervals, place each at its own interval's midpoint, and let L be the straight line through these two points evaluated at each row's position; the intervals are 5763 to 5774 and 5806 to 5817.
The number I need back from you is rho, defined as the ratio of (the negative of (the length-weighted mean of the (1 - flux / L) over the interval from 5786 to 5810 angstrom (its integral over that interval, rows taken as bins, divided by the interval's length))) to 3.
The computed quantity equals -0.002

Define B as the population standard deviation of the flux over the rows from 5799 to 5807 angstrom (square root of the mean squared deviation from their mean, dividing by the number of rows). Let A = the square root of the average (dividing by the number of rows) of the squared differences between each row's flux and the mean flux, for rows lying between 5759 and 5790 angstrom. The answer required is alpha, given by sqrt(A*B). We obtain 0.09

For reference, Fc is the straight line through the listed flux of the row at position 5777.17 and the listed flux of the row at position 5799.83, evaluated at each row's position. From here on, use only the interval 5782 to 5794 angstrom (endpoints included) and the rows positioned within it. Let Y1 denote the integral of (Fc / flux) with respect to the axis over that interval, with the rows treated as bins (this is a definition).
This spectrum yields 12.44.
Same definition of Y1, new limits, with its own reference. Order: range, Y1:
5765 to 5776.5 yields 11.64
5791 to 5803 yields 12.10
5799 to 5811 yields 11.96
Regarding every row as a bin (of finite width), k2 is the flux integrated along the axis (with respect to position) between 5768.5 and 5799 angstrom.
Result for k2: 277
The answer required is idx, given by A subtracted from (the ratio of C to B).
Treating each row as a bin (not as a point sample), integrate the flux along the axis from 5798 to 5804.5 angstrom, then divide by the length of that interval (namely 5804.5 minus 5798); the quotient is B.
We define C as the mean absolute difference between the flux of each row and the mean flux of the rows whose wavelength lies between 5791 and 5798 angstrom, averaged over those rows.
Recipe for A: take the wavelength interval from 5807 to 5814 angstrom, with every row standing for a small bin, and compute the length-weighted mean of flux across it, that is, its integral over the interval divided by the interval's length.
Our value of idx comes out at -9.20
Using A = 9.21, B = 9.16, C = 0.050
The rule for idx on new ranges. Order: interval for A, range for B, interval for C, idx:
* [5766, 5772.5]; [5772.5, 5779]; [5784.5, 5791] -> -9.30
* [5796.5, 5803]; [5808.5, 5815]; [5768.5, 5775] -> -9.17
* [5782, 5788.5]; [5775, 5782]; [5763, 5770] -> -8.86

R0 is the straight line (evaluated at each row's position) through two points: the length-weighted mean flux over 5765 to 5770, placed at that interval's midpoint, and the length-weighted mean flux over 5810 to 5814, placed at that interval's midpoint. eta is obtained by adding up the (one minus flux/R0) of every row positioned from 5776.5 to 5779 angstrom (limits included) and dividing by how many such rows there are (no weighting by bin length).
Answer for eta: 0.005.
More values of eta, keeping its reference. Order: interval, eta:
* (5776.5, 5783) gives 0.030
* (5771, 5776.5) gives 0.009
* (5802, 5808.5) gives 0.010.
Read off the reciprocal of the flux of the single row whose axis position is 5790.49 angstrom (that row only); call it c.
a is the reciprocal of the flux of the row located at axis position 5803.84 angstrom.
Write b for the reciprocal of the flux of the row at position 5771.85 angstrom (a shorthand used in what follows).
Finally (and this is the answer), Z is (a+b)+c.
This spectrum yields 0.3293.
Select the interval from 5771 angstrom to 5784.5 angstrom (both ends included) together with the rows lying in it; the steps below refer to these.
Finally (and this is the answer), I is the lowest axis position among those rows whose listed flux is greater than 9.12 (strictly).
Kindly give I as 5771.85 angstrom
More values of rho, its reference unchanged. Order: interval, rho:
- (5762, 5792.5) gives -0.005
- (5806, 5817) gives 0.000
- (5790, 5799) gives -0.004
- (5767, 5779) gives 0.000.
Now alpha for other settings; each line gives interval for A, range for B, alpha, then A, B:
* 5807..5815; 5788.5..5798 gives 0.09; 0.10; 0.077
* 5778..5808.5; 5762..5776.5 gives 0.14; 0.15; 0.126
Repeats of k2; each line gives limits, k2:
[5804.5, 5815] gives 96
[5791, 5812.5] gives 197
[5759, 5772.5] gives 124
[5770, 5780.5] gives 97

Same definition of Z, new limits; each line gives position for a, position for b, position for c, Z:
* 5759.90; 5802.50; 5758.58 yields 0.3255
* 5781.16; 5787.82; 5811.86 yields 0.3304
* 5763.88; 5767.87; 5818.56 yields 0.3253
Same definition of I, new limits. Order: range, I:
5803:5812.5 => 5805.17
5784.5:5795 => 5793.16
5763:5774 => 5765.21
